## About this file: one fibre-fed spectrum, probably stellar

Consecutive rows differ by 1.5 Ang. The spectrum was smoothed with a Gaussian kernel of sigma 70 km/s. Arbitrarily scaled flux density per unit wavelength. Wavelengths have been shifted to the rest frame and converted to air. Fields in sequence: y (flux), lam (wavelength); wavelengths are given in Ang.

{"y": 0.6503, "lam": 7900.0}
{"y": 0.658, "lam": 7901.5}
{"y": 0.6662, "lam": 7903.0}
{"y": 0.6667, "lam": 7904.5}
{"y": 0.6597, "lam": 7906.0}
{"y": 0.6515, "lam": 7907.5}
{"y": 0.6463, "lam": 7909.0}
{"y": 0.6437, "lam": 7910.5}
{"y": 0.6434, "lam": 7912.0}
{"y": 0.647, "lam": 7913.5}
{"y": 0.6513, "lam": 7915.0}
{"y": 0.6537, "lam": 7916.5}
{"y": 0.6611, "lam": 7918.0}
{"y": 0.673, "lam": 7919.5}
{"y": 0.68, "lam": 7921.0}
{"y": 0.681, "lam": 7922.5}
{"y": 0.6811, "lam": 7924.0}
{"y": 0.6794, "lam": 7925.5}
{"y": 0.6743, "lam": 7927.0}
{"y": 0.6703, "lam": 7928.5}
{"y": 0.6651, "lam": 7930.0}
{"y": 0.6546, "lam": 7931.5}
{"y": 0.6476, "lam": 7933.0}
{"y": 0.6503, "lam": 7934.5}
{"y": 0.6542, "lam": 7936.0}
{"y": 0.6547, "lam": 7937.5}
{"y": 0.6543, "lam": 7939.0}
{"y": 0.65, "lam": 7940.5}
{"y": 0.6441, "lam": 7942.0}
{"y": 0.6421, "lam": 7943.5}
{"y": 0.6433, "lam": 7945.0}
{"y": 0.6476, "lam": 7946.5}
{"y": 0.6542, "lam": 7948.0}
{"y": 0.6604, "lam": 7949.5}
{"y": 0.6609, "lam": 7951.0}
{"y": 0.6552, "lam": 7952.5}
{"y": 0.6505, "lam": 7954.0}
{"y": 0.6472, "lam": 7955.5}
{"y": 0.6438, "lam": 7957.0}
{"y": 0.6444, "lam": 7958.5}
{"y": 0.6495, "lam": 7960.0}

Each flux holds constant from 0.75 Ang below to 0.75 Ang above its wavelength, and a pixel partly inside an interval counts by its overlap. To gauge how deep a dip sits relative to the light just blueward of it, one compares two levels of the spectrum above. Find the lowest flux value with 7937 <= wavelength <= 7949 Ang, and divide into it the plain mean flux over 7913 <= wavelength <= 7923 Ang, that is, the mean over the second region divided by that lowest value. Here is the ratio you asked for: 1.03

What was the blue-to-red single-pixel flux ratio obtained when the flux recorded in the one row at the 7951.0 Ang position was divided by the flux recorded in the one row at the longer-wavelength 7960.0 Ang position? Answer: 1.018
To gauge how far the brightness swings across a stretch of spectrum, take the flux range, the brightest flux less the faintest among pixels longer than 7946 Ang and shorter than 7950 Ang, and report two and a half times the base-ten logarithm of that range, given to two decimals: -4.73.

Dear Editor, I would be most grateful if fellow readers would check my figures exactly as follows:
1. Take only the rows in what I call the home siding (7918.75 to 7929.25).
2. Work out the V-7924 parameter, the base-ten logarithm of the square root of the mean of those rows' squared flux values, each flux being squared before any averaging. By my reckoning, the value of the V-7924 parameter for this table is -0.169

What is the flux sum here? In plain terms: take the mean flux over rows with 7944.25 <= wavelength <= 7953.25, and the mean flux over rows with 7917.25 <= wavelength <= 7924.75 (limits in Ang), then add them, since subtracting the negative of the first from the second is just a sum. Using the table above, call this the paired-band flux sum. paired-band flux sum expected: 1.33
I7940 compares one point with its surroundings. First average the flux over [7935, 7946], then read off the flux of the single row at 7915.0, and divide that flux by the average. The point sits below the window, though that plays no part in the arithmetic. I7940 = 1.00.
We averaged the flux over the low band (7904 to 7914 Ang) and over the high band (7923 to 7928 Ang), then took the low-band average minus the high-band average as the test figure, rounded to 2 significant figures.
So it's -0.027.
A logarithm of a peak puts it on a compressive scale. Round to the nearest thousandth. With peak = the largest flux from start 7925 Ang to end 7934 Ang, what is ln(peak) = -0.387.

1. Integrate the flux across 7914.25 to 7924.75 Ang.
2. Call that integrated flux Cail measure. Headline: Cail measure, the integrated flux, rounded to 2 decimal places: 7.02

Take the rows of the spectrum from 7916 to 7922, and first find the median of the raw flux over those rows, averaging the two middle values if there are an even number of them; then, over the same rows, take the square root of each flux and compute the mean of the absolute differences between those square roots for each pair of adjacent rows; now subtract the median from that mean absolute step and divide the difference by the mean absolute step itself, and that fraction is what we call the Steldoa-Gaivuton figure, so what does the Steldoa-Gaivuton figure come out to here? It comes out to -123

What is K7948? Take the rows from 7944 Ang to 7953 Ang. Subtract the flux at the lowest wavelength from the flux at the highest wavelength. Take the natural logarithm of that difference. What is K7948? -4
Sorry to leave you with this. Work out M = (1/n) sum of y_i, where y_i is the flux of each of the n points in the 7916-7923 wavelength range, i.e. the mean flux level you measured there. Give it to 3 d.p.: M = 0.670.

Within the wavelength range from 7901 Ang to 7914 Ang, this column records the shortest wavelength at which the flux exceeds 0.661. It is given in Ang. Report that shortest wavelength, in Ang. 7903.0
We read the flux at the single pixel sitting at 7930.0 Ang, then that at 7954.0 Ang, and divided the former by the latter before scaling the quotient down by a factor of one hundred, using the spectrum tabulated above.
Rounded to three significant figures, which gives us 0.0102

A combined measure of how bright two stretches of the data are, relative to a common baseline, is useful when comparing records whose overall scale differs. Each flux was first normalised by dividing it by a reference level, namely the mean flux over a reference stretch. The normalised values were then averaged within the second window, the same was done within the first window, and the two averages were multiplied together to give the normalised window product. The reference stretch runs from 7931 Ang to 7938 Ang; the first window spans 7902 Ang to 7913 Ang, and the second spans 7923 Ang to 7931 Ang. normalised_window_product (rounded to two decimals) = 1.04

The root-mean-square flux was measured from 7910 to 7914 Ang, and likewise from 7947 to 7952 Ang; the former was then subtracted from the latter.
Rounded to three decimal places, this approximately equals 0.014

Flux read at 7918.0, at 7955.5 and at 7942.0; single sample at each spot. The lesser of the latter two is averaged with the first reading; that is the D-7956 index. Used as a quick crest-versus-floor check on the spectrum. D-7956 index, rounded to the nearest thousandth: 0.653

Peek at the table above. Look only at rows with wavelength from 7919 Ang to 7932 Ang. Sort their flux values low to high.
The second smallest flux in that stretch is 0.6651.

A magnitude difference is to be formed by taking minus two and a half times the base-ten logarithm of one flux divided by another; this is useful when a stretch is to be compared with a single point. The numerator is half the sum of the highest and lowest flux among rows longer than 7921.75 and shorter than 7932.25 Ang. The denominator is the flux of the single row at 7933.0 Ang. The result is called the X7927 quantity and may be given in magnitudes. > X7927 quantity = -0.033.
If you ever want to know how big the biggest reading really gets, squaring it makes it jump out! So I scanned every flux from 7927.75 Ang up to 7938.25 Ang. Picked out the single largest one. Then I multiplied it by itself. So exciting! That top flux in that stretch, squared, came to 0.449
